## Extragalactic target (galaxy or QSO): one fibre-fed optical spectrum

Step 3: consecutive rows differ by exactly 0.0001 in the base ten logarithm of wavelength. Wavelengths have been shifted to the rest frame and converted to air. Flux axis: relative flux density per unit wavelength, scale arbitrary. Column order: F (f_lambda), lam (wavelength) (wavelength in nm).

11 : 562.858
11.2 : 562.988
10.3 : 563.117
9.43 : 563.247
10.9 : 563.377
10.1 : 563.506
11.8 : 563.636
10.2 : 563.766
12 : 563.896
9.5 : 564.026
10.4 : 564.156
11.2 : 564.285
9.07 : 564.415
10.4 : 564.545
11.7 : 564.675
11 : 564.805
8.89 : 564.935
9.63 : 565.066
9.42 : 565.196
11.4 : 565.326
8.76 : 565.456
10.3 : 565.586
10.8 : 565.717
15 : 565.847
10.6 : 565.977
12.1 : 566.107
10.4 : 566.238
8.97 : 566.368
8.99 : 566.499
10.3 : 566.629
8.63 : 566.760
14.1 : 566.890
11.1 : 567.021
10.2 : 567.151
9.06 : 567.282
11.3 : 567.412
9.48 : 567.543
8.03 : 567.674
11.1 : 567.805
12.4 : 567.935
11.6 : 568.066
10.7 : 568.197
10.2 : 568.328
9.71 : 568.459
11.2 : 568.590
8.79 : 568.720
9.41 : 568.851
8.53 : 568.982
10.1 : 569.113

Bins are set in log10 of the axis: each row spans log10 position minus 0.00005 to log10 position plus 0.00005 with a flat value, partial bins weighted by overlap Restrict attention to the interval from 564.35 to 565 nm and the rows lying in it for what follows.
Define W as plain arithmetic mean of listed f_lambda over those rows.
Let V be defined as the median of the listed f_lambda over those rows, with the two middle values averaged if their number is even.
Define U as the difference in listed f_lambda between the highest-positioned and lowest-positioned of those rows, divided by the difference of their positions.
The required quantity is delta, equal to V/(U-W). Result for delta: -0.99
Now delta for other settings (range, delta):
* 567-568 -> -1.20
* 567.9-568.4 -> -0.66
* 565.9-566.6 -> -0.78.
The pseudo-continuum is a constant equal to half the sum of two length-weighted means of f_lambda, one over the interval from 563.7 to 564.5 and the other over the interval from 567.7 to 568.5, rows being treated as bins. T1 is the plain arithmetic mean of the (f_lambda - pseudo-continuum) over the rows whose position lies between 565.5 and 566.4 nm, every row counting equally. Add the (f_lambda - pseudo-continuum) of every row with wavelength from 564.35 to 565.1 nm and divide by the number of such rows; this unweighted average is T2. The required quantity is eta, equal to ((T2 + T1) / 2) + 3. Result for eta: 3.02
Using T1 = 0.5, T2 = -0.5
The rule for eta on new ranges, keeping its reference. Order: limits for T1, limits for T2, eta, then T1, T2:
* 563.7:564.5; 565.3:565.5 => 2.62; -0.2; -0.5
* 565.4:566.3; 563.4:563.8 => 3.30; 0.5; 0.1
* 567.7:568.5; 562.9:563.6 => 3.05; 0.3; -0.2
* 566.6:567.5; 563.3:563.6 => 2.96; 0.0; -0.1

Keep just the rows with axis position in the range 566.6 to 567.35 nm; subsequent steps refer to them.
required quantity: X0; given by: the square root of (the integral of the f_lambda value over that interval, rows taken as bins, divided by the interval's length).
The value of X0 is 3.25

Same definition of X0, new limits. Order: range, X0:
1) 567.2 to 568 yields 3.20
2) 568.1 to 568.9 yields 3.18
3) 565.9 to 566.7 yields 3.21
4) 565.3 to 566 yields 3.34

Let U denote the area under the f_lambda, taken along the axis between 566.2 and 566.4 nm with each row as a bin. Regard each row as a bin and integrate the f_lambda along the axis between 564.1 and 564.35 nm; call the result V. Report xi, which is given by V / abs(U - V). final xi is 4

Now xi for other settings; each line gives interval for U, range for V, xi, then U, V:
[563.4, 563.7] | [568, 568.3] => 205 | 3.29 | 3.3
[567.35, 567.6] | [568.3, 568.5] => 3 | 2.60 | 2.0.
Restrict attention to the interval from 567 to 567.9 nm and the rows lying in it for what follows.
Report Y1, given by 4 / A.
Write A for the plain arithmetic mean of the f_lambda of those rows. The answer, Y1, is 0.398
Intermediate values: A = 10.0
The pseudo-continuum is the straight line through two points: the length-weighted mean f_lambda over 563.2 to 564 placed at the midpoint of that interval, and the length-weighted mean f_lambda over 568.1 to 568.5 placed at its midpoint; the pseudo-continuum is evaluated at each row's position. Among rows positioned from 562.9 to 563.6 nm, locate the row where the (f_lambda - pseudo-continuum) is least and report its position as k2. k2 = 563.247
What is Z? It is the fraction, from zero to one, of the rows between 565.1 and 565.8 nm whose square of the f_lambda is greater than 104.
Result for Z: 0.60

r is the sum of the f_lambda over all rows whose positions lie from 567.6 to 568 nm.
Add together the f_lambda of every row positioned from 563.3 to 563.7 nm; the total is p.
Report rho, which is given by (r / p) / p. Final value 0.0293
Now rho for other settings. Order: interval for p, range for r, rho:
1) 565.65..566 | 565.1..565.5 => 0.0223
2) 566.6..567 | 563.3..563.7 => 0.0301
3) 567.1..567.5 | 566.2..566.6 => 0.0304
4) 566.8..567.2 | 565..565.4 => 0.0243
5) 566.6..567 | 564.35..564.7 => 0.0286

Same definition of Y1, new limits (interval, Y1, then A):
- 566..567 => 0.381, 10.5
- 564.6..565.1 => 0.388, 10.3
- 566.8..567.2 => 0.339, 11.8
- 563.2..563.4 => 0.394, 10.2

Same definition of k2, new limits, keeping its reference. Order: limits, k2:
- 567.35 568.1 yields 567.674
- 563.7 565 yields 564.935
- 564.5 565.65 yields 565.456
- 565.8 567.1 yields 566.760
